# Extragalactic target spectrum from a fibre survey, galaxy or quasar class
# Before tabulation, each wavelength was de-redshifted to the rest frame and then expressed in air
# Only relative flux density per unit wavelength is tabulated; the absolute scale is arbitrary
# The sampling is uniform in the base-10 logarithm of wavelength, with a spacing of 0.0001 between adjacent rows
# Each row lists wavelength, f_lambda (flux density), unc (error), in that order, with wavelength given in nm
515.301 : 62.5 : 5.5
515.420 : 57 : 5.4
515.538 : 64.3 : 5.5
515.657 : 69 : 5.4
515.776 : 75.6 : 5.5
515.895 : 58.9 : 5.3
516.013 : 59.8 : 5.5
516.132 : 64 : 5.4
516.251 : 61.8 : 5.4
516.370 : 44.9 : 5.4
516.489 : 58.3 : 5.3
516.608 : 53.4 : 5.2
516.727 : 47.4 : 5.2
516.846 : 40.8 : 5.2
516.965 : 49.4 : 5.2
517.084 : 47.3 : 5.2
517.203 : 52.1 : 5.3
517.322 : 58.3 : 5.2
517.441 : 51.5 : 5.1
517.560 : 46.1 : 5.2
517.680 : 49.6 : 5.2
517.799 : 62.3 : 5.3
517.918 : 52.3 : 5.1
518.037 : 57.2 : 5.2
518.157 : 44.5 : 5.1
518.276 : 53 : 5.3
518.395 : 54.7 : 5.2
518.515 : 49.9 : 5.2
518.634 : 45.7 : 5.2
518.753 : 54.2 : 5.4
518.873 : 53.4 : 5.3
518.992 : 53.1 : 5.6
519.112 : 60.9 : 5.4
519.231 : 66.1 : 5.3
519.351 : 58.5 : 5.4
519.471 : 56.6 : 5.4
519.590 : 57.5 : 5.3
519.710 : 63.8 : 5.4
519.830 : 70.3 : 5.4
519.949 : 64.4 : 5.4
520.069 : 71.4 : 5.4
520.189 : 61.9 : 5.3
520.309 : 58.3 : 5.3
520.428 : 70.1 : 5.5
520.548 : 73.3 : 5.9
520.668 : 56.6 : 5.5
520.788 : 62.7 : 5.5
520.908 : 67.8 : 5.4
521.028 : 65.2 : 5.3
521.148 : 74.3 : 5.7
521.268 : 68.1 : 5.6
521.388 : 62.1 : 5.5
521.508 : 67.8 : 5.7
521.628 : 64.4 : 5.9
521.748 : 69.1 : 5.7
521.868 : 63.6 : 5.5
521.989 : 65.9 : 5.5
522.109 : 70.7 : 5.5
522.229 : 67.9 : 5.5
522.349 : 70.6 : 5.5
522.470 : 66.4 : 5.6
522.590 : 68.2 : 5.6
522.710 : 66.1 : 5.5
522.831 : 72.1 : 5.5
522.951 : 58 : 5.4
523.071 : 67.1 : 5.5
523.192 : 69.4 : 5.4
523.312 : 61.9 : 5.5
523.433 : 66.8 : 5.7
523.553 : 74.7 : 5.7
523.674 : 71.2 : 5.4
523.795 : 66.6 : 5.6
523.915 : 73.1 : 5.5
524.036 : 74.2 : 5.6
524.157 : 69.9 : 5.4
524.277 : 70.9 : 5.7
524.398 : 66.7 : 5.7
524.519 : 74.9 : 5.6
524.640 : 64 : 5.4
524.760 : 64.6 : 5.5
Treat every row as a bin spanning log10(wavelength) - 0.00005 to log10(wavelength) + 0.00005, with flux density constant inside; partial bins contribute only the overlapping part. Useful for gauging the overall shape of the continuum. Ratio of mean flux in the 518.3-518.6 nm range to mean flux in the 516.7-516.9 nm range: 1.19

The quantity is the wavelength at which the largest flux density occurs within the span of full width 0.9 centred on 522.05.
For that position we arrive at 522.109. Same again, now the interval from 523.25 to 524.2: 523.553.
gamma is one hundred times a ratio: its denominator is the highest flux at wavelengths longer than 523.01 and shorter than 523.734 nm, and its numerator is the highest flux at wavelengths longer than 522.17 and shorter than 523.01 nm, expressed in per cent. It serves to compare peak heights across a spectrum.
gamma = 97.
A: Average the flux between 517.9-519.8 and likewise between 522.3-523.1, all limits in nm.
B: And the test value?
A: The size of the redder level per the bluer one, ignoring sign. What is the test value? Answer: 1.21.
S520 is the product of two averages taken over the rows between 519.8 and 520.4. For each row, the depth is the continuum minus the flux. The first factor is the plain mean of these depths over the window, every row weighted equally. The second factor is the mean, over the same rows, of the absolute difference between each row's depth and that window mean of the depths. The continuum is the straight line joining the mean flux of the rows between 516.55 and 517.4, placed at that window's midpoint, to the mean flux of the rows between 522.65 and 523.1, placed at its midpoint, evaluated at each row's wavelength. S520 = -33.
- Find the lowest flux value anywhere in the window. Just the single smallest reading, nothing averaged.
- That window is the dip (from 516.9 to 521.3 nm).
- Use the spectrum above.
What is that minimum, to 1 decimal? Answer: 44.5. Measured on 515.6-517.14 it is 40.8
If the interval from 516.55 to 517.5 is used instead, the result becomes 40.8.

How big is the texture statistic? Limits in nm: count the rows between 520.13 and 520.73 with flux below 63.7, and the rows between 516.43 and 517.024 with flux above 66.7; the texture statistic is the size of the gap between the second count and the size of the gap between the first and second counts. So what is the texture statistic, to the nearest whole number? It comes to 3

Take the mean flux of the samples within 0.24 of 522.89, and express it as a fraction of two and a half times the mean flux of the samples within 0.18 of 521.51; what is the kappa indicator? 0.41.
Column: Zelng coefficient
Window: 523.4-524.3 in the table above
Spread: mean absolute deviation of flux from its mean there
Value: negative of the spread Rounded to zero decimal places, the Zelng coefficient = -2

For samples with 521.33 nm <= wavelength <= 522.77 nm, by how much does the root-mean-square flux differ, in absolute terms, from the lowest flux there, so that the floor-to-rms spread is 5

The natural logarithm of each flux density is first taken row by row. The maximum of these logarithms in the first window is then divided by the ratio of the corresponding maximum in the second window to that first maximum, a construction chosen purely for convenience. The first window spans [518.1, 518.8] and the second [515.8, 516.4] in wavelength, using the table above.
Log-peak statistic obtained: 3.9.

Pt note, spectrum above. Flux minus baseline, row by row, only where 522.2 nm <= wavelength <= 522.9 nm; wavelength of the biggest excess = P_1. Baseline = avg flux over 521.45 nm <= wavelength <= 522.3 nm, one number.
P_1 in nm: 522.831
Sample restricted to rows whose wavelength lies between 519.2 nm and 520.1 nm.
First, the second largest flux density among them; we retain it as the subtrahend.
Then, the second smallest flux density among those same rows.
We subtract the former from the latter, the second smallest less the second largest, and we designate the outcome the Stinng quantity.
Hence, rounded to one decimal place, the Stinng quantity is -12.8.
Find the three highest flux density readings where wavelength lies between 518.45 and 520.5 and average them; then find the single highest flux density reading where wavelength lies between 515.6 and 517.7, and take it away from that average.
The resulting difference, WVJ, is -5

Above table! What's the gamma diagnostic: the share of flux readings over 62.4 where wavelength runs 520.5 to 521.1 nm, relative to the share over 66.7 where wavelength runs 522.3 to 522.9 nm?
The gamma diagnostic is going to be 1.33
